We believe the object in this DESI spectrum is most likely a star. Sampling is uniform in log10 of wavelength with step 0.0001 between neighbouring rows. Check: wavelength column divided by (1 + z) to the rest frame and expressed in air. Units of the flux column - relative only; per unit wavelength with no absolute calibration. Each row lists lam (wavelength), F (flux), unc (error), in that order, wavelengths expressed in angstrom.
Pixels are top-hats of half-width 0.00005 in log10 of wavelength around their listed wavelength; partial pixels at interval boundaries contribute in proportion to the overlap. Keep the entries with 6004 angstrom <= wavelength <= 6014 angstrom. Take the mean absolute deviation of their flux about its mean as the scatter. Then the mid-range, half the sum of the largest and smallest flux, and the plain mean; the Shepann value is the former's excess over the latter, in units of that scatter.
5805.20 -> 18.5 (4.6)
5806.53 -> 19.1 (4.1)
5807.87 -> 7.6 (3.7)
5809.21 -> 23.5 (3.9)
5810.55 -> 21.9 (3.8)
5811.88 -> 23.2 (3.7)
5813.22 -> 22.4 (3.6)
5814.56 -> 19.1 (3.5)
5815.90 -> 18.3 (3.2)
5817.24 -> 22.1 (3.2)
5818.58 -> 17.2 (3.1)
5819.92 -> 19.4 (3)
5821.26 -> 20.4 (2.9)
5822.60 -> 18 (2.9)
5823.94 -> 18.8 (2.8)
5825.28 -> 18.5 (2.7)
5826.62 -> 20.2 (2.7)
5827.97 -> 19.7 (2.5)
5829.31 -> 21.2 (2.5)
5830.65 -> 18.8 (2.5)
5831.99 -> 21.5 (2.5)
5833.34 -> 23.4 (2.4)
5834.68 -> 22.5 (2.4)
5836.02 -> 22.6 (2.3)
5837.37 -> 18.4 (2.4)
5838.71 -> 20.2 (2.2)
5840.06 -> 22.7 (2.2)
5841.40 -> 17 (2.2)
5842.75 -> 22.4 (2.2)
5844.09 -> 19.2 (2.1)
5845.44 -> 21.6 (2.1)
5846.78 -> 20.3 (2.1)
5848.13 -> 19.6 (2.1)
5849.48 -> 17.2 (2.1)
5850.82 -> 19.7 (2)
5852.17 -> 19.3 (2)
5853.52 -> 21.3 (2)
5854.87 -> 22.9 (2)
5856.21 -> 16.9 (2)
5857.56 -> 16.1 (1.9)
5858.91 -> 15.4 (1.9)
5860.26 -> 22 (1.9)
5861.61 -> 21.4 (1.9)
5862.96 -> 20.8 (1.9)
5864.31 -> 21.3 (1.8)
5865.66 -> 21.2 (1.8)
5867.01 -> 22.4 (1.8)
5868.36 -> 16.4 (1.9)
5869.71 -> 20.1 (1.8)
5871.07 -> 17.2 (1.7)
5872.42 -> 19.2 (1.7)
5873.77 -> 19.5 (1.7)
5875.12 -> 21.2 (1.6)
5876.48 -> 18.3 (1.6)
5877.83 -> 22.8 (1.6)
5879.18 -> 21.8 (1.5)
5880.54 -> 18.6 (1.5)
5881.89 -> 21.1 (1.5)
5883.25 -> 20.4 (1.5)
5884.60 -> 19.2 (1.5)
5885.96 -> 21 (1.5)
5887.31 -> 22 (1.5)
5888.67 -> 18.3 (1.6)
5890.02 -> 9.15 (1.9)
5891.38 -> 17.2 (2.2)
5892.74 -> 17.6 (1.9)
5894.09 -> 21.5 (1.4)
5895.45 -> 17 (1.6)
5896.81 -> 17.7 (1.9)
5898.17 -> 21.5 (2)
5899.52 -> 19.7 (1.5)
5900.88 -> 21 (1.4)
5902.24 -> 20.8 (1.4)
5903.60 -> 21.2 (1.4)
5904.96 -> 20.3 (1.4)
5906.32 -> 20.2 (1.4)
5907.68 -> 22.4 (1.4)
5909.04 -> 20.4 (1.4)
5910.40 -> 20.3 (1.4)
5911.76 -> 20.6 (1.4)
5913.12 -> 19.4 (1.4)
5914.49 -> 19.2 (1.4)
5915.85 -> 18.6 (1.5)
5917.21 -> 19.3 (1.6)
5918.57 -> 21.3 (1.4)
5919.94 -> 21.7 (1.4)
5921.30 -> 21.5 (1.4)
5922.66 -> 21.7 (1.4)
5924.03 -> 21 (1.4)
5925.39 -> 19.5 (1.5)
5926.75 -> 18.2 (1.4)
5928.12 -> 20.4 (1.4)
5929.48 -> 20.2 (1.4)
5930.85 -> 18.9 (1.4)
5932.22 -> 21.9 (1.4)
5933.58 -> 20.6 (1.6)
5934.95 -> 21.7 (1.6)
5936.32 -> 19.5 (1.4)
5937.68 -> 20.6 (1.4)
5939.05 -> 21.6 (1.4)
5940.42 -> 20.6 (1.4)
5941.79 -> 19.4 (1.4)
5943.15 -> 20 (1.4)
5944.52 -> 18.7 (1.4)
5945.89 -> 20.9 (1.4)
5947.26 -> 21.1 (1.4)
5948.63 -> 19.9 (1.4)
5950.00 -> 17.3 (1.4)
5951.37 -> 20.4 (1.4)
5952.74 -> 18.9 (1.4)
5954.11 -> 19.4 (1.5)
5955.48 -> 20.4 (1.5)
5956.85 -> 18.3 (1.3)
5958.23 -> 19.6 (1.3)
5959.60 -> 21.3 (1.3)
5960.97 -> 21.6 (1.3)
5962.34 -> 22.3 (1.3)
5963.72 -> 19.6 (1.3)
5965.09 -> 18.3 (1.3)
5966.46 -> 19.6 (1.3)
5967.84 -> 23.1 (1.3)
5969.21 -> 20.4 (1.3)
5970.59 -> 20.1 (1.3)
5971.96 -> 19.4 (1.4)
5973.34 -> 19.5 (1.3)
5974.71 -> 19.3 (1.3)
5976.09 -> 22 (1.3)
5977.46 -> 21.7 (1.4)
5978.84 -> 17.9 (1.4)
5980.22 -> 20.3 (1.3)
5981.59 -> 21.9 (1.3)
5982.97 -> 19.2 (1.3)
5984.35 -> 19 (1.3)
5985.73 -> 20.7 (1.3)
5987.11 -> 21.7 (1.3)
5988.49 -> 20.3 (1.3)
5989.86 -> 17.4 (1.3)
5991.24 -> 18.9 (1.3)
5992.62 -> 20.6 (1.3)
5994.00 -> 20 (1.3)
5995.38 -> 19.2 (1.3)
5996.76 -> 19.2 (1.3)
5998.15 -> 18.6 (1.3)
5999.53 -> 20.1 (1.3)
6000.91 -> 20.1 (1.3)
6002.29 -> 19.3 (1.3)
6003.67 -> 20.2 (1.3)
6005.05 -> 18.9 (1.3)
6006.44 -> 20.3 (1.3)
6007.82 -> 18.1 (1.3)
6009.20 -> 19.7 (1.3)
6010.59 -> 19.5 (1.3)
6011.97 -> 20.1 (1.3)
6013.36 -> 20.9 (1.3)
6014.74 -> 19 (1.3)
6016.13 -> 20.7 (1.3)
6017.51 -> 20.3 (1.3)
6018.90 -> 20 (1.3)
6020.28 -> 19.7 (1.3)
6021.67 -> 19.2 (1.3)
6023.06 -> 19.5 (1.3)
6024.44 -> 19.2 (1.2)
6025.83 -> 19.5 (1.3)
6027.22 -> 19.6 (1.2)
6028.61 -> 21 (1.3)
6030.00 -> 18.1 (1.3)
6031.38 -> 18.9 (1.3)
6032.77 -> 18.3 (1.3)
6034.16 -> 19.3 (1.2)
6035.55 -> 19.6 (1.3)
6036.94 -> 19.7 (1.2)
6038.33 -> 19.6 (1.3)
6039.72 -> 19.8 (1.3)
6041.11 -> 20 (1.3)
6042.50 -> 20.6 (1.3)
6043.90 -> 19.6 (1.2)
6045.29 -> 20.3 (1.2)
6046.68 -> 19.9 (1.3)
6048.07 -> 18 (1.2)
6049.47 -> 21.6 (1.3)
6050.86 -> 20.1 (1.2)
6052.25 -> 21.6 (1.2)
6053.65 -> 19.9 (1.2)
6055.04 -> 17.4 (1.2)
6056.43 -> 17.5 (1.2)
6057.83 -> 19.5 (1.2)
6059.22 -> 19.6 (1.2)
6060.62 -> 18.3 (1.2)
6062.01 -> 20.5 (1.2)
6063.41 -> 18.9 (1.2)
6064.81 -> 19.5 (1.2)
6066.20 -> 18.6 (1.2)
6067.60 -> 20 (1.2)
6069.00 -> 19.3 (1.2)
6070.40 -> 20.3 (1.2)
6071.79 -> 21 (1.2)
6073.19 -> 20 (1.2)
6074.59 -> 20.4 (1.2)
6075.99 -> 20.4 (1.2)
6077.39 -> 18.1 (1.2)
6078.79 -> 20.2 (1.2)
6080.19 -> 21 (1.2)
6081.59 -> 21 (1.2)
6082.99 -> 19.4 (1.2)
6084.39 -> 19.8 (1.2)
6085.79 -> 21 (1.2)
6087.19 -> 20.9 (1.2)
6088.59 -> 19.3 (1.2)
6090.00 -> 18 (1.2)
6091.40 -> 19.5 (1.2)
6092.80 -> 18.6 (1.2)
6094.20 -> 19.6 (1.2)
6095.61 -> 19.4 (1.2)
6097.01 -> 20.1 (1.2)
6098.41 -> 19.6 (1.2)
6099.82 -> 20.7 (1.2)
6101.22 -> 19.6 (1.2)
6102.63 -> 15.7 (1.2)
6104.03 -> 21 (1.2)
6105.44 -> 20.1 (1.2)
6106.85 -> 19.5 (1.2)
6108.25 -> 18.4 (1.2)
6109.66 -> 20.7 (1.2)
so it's -0.21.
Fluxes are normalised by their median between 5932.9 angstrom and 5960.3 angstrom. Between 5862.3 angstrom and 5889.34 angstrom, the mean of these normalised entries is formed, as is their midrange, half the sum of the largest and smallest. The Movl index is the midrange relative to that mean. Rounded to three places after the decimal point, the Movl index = 0.973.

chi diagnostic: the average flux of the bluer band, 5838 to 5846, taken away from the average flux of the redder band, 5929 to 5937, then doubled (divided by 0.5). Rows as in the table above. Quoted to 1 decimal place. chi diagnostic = -0.1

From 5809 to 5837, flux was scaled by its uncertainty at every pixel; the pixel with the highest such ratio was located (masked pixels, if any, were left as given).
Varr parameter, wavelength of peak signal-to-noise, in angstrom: 5836.02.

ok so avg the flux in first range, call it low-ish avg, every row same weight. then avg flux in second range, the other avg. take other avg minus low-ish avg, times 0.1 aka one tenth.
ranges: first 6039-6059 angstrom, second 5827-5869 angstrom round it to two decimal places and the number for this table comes 0.05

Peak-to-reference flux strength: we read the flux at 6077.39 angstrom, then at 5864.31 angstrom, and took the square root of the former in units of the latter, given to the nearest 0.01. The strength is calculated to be 0.92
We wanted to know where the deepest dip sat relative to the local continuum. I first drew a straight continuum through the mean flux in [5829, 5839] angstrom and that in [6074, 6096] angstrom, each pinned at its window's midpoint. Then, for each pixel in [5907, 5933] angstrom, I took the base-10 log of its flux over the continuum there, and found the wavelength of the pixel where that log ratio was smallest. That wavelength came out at 5926.75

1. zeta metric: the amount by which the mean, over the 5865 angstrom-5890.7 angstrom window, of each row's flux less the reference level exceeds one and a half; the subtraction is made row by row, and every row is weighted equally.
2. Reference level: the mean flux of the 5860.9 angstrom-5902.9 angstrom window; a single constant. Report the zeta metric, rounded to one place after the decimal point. -1.6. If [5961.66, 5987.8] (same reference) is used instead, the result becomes -0.8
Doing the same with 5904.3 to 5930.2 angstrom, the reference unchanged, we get -0.8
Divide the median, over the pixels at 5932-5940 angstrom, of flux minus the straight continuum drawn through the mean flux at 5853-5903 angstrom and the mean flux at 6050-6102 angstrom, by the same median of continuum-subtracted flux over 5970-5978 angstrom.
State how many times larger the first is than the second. 7.6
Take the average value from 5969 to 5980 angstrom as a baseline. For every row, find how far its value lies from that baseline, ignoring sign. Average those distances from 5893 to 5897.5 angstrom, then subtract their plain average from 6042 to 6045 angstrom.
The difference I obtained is 1.8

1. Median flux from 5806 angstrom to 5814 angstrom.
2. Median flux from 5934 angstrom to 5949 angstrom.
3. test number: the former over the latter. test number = 1.08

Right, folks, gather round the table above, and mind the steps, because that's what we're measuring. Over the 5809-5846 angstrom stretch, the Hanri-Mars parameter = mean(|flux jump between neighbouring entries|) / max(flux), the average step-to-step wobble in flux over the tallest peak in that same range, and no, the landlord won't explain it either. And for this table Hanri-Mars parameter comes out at 0.095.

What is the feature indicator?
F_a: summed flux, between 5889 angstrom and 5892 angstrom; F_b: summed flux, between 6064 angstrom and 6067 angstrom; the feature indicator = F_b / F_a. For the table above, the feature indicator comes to 1.45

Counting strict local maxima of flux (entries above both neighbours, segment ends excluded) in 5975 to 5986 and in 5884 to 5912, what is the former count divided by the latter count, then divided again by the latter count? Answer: 0.0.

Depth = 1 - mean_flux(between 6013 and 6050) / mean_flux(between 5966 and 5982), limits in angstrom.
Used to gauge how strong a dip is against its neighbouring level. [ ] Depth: 0.036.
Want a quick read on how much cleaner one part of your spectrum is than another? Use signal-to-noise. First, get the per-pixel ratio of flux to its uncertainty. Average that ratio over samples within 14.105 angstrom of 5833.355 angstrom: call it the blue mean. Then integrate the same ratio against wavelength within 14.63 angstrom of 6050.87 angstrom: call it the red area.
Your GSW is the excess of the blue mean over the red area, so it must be -459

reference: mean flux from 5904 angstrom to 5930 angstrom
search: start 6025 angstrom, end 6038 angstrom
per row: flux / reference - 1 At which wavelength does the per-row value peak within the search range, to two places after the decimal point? 6028.61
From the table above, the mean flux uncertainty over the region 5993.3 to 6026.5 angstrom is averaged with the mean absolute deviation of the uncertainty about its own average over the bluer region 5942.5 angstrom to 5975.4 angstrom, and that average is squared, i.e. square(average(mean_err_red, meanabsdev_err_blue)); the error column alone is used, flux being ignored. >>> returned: 0.459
